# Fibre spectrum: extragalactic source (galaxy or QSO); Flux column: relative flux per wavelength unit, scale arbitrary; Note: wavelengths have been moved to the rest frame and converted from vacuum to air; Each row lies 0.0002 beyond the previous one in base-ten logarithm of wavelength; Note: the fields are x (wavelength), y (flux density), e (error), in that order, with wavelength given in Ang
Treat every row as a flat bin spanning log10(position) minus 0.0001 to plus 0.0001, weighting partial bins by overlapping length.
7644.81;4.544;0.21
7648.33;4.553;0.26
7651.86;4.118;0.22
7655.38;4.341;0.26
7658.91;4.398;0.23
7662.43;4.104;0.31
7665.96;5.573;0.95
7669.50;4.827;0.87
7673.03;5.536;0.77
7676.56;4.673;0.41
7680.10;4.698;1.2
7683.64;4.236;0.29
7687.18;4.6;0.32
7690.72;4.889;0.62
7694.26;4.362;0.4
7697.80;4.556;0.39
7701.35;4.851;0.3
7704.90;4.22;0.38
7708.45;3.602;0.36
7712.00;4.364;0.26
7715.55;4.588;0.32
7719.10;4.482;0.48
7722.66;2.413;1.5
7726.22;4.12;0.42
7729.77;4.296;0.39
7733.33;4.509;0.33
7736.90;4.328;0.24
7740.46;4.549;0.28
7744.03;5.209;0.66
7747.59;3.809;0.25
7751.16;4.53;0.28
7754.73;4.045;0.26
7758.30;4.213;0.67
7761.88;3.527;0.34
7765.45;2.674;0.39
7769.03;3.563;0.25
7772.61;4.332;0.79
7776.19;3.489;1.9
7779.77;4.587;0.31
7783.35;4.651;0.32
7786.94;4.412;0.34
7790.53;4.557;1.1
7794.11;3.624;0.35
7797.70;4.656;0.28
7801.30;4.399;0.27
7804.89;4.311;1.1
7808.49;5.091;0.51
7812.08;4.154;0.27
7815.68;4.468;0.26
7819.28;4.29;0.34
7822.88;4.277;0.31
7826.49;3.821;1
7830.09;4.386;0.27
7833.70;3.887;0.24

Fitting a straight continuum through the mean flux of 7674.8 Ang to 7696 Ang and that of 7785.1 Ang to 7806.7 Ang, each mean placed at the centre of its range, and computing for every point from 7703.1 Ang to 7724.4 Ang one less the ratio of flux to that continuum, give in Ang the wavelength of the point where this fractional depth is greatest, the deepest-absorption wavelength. 7722.66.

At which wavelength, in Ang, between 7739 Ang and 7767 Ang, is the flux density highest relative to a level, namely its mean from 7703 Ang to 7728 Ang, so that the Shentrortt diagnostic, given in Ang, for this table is 7744.03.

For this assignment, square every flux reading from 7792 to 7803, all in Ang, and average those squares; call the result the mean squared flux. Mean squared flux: 18.1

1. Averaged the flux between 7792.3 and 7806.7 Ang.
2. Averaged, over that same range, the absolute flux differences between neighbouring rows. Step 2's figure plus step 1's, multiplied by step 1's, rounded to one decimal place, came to 20.0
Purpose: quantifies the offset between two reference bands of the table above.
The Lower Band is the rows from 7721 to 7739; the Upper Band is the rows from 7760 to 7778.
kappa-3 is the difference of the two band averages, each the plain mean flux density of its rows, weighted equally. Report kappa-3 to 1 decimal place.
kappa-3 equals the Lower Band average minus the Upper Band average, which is 0.4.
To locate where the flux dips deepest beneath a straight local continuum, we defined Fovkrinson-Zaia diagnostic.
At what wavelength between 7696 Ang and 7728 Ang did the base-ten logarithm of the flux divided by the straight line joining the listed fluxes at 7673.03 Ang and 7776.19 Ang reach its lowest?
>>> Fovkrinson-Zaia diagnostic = 7722.66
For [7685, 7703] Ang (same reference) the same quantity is 7694.26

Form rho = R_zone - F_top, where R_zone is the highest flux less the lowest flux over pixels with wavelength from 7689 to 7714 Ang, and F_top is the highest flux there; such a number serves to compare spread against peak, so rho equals -3.6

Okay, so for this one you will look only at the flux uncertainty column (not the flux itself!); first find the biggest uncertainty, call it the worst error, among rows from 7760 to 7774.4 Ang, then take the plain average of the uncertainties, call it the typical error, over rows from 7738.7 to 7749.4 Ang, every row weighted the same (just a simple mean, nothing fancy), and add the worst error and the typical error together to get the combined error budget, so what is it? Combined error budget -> 1.2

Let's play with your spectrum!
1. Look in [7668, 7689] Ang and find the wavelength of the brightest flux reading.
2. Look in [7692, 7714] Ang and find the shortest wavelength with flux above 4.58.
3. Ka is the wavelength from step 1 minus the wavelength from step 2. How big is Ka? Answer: -28.3 Ang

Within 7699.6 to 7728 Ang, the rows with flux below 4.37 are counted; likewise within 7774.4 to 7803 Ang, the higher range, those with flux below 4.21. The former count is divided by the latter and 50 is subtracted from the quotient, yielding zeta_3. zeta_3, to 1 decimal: -47.5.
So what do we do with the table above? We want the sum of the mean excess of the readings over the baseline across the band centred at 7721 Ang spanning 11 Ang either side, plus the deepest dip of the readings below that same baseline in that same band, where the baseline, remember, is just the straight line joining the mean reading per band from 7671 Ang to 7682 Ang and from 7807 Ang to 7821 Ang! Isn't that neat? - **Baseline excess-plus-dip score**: 1.6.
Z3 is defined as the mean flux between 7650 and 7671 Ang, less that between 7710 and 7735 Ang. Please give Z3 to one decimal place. 0.4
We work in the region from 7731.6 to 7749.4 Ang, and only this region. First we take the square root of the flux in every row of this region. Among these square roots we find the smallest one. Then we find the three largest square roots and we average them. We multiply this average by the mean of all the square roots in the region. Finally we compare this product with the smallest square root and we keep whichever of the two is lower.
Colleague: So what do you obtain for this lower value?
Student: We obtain 2.0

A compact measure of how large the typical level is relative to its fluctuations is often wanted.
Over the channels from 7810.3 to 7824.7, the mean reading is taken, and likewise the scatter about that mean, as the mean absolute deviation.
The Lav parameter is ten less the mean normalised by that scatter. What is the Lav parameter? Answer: -40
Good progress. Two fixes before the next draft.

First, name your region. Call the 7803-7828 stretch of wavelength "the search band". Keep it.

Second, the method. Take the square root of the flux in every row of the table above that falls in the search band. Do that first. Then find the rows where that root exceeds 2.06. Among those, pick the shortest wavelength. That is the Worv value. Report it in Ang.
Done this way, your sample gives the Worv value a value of 7804.89 Ang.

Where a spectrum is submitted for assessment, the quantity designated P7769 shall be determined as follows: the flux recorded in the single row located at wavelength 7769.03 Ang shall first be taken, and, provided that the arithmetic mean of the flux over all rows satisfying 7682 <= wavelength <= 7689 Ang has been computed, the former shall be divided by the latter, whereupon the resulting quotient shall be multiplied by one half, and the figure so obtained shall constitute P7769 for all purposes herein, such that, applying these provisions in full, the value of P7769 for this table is 0.403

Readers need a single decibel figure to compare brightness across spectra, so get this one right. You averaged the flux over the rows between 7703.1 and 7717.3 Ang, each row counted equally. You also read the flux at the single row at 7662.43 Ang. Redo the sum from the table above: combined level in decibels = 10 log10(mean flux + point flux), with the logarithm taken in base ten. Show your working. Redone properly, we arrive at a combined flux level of 9.19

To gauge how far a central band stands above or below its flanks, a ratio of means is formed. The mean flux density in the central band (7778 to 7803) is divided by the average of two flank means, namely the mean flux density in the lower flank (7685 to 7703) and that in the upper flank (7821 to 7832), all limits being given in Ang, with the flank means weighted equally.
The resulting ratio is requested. 1.00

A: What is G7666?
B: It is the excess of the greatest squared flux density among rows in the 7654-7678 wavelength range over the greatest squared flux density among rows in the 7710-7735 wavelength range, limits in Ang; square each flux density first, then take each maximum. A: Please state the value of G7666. 10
